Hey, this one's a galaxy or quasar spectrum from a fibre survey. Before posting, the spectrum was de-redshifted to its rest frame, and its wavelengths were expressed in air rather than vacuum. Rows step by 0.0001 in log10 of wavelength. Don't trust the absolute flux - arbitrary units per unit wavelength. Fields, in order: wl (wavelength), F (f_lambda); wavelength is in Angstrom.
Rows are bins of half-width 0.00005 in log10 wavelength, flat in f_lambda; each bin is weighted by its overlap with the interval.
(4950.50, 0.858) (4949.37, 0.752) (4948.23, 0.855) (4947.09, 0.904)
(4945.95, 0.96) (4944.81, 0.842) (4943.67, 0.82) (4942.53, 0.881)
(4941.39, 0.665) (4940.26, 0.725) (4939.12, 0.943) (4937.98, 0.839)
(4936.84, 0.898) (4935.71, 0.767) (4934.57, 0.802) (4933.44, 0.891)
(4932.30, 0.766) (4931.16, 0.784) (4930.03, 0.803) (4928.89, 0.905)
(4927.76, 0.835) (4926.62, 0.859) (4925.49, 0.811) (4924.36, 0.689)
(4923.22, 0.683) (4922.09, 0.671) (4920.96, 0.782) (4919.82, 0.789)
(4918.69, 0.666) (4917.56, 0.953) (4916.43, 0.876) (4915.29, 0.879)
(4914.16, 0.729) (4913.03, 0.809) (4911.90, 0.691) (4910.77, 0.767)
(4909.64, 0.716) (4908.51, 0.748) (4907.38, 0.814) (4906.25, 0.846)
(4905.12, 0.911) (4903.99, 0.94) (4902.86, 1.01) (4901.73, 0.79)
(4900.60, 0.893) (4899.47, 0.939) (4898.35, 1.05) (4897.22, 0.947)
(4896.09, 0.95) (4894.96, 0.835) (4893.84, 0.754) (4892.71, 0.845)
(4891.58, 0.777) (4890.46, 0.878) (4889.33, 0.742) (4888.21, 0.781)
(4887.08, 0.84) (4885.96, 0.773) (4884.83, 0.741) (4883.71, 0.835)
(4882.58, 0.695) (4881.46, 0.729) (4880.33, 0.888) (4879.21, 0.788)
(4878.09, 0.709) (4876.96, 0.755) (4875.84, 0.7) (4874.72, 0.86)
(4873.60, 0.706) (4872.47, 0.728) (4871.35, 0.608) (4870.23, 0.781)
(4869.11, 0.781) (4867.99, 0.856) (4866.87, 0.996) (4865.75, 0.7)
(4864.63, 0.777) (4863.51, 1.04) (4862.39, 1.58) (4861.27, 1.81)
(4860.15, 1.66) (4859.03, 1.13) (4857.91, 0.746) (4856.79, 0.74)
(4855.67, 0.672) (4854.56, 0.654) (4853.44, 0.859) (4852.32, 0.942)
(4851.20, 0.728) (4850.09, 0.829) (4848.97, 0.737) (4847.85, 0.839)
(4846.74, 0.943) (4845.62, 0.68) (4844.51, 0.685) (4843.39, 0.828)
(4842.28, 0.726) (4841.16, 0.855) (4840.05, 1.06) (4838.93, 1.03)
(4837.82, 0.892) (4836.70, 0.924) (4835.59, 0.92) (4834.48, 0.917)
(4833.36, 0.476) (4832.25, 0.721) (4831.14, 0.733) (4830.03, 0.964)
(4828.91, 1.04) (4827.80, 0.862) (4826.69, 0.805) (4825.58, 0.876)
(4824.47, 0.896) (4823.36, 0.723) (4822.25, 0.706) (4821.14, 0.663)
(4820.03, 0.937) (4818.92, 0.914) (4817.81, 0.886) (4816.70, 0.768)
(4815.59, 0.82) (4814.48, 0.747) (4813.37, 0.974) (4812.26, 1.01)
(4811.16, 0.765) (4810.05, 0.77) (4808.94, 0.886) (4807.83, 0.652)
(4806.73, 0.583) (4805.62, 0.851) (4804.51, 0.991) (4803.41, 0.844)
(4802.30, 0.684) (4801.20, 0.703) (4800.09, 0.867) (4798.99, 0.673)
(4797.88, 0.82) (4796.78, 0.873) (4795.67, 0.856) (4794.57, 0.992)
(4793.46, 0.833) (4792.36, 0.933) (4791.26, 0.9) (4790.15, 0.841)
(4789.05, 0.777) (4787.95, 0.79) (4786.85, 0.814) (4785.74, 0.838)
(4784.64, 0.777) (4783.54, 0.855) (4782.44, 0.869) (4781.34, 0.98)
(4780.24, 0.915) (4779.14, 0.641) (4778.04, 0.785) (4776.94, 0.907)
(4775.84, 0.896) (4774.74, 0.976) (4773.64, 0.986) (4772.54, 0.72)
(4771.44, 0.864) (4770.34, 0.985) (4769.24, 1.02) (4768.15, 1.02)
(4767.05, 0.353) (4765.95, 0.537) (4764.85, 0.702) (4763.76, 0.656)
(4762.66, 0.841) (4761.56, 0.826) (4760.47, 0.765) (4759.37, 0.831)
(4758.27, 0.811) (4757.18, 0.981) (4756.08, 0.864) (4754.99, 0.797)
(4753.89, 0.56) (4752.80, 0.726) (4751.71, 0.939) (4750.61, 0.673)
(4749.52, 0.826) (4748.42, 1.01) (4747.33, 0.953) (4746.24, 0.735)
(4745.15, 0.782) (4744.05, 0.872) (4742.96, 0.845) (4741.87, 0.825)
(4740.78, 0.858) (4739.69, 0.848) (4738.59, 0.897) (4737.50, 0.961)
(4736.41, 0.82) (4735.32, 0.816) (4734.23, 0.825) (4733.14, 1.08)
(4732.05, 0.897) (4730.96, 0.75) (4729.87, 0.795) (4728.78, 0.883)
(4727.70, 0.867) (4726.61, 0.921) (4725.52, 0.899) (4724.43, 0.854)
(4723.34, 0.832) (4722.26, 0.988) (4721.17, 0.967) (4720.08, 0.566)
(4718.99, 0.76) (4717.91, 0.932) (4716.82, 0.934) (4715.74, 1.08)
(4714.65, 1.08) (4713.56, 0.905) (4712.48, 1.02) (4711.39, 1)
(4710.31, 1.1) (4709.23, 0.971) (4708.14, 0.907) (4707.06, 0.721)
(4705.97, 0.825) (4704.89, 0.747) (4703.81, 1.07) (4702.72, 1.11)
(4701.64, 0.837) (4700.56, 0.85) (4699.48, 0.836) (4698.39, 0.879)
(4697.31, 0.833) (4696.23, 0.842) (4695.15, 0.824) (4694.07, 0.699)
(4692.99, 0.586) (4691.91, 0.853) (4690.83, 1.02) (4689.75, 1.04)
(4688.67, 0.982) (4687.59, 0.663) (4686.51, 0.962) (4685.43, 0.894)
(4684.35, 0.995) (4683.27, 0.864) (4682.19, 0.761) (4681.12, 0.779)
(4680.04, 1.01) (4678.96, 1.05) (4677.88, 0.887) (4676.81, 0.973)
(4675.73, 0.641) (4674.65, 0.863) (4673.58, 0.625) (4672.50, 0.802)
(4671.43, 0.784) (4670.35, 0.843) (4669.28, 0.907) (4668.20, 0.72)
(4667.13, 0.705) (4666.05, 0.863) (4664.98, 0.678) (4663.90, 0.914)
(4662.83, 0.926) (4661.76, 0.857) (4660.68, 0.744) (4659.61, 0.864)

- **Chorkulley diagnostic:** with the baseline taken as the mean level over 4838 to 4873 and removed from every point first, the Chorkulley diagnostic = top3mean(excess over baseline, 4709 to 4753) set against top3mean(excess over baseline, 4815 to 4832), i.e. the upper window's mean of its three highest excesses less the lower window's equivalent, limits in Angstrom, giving -0.11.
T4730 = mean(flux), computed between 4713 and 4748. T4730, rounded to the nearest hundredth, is 0.88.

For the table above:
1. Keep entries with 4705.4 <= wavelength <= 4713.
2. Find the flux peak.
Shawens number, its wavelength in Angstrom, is 4710.31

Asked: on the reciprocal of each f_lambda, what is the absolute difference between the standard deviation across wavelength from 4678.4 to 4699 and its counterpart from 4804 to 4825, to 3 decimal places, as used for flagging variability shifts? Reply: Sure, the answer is 0.003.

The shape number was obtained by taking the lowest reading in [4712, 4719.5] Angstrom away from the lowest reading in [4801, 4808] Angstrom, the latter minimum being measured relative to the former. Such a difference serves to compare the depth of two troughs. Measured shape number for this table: -0.18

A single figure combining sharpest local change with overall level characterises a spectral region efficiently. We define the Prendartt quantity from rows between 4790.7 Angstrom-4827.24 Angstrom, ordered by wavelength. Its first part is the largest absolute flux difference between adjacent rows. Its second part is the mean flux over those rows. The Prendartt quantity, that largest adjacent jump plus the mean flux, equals 1.10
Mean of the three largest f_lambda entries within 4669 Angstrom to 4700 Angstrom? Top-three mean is 1.04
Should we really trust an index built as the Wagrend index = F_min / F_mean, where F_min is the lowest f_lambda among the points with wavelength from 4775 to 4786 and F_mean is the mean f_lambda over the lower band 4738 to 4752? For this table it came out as 0.75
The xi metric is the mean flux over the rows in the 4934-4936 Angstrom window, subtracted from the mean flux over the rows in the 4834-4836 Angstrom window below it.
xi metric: 0.13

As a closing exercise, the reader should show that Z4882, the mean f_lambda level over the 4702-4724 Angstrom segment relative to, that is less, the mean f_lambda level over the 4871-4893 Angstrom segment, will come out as 0.16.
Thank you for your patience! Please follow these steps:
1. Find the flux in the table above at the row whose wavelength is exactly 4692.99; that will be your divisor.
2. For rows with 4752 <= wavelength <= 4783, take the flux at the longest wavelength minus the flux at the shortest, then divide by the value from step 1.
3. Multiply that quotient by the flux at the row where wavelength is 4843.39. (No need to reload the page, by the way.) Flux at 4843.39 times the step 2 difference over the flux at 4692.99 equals 0.20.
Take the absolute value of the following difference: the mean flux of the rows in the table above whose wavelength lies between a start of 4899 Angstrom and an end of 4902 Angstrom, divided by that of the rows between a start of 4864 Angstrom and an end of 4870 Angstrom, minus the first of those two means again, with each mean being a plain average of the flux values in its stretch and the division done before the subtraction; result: 0.189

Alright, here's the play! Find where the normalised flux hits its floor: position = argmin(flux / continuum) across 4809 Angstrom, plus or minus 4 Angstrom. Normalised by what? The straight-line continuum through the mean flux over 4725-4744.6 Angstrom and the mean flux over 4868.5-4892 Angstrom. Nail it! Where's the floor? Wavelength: 4806.73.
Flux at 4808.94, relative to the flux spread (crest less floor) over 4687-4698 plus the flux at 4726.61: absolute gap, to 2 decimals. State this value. 0.49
